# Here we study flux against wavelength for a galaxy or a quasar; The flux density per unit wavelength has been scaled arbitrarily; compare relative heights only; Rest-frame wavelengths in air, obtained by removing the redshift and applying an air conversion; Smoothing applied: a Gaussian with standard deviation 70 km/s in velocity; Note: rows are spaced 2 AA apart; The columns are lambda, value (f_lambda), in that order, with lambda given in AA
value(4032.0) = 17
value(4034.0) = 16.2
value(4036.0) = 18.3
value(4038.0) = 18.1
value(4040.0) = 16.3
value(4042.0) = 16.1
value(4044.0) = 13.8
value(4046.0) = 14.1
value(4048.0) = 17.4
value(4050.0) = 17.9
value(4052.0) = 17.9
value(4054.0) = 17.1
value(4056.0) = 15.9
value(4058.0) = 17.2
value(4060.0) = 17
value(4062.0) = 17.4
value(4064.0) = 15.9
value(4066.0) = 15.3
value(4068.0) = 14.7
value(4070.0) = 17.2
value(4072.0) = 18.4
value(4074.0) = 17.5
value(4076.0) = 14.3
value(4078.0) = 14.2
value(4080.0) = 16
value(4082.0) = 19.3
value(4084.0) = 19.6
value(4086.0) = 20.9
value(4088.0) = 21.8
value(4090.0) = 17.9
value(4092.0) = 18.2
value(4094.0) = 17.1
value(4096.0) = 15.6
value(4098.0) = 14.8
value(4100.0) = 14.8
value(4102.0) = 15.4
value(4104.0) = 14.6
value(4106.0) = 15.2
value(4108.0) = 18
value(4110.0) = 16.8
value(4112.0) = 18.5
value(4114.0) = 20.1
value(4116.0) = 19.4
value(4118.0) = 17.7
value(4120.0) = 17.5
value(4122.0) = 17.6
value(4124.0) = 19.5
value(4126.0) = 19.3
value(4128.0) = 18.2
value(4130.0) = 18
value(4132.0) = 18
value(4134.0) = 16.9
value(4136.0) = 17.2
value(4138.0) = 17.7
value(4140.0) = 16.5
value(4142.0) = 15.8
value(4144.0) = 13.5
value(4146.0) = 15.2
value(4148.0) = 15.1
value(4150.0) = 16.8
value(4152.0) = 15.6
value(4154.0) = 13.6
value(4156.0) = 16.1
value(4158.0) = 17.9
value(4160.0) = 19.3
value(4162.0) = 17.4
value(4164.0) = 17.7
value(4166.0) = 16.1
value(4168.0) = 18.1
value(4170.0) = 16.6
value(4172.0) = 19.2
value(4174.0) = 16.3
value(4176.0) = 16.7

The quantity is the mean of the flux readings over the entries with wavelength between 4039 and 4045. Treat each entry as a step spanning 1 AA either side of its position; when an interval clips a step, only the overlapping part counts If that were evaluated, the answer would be 15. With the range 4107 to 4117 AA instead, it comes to 19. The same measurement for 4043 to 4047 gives 14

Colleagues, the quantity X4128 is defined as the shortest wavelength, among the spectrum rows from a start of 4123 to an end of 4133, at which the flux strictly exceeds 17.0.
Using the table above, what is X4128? 4124.0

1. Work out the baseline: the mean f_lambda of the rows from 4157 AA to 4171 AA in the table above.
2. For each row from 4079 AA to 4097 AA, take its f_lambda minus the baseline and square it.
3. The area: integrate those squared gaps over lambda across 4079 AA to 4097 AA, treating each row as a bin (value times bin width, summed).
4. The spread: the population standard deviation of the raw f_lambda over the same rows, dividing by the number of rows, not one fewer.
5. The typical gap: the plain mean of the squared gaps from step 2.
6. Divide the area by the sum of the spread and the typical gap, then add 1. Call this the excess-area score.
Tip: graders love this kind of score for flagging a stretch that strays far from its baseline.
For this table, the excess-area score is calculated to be 13.7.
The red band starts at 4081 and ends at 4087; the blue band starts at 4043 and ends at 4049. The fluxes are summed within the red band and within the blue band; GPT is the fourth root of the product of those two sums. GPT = 7.21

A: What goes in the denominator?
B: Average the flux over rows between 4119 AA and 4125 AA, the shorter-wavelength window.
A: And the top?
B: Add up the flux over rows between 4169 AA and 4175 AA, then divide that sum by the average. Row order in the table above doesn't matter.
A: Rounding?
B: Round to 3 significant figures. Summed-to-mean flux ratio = 2.86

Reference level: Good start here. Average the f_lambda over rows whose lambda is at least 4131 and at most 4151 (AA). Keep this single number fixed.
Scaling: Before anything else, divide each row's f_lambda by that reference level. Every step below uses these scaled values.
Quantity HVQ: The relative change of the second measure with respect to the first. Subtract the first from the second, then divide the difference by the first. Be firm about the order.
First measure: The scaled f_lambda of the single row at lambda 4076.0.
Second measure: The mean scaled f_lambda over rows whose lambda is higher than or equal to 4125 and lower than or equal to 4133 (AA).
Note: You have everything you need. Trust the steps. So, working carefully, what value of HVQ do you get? 0.28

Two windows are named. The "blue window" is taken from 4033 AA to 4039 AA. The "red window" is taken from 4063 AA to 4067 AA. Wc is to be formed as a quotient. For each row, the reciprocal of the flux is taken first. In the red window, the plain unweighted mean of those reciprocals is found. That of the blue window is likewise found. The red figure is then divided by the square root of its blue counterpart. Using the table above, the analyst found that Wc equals 0.27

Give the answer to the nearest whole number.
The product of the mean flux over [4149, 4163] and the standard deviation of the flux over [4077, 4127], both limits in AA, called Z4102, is 35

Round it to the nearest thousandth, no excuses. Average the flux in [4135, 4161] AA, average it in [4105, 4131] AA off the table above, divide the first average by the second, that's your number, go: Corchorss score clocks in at 0.892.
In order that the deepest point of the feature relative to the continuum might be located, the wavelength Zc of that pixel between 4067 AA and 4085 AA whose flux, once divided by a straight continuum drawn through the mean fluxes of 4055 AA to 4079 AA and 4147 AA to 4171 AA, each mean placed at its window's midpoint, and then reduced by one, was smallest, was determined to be 4078.0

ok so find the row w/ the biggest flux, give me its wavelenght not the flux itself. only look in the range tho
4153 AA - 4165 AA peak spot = 4160.0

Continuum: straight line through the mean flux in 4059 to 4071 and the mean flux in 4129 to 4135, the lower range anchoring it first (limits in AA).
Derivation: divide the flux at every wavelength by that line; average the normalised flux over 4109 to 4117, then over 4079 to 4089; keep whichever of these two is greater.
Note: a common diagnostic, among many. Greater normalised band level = 1.17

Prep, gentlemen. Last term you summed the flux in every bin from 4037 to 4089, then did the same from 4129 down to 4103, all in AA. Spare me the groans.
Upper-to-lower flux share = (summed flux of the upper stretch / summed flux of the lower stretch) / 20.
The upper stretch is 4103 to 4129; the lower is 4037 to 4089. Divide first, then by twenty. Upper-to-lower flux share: 0.026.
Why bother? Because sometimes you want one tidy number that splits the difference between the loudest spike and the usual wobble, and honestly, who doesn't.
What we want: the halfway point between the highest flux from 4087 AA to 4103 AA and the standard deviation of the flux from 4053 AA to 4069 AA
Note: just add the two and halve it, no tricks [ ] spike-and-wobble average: 11.4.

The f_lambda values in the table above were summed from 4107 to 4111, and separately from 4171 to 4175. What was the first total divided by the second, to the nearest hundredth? 0.98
